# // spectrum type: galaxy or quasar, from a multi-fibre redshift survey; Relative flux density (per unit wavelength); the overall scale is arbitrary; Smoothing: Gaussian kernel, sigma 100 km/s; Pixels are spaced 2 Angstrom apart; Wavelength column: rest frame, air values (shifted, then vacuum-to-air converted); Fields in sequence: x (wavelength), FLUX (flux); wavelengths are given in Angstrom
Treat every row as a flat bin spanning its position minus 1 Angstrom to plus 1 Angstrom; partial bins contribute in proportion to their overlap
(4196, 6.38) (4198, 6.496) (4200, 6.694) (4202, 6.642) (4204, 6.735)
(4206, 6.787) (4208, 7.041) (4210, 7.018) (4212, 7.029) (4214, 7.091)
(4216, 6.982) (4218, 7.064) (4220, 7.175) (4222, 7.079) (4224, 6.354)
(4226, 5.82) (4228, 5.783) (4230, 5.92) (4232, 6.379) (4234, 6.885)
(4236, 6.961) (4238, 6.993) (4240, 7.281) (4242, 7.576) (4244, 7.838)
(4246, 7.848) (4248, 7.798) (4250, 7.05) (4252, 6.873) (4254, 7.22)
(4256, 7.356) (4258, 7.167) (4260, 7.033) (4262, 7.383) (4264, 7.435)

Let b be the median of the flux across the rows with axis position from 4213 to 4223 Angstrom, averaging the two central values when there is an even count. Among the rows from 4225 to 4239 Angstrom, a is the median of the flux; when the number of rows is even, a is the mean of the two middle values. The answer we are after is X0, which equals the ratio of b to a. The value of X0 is 1.11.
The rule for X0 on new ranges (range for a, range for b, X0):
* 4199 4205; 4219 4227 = 1.00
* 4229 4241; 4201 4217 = 1.01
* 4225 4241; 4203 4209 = 1.02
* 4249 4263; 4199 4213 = 0.95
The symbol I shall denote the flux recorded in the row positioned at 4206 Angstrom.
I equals 6.787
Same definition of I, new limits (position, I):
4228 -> 5.783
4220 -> 7.175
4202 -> 6.642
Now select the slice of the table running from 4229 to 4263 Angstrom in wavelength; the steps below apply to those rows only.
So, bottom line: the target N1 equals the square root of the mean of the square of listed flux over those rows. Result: 7.2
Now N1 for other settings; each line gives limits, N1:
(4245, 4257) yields 7.4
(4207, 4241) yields 6.8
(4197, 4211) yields 6.8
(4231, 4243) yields 7.0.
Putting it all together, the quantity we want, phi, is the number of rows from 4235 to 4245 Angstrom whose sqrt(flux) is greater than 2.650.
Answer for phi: 3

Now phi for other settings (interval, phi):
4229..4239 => 0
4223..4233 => 0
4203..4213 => 2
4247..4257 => 4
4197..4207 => 0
